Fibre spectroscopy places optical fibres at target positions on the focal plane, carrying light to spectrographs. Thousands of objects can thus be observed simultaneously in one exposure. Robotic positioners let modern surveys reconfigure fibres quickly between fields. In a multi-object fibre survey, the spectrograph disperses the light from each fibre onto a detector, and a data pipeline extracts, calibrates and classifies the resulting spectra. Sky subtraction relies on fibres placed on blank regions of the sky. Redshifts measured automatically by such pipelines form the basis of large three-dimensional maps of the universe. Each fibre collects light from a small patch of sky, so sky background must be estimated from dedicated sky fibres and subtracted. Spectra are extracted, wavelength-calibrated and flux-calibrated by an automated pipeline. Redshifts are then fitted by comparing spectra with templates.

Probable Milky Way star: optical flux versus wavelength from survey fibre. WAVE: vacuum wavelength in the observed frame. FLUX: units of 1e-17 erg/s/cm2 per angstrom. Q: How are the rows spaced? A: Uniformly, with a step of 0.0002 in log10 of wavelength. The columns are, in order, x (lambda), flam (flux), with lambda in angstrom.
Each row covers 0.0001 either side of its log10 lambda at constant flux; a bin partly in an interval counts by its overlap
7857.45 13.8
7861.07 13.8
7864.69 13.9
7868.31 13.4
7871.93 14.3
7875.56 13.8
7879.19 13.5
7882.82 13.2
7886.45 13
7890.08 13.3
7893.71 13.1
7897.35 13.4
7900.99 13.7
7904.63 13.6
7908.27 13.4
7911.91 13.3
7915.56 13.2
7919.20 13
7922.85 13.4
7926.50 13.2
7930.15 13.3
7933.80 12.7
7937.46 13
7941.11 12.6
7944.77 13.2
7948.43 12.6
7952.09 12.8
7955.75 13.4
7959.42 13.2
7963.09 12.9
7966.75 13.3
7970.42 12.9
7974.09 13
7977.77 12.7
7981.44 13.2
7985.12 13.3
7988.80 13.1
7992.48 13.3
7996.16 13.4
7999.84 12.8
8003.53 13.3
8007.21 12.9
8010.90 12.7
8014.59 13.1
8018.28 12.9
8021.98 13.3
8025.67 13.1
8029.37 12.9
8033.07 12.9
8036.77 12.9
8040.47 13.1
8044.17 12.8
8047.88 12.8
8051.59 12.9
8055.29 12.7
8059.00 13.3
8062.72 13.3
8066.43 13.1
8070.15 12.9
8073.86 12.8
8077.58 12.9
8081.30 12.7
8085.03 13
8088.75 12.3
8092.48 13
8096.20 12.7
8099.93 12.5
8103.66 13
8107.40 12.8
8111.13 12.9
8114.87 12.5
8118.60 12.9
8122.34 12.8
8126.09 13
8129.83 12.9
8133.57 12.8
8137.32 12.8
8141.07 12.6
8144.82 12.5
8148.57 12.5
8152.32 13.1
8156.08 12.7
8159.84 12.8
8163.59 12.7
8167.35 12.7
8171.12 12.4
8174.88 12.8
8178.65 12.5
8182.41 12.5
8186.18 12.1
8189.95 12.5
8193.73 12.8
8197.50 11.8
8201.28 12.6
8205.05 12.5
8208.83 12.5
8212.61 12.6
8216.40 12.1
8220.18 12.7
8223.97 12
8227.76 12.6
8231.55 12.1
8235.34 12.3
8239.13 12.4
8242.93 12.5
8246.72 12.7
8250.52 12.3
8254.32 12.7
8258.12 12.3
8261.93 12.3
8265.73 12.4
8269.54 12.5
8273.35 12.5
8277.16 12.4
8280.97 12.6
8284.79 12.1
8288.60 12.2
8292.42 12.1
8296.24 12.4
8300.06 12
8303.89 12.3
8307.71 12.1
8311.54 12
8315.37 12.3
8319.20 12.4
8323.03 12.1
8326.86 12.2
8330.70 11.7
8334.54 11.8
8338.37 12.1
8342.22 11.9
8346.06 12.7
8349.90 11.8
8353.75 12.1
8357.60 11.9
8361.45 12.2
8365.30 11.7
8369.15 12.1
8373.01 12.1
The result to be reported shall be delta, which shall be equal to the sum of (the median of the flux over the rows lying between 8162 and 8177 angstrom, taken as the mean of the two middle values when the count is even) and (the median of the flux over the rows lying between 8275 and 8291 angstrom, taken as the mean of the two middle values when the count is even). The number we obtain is 25.0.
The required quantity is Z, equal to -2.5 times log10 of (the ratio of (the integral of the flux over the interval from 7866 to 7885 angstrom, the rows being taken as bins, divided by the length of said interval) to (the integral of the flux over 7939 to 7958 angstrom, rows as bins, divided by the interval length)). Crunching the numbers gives -0.06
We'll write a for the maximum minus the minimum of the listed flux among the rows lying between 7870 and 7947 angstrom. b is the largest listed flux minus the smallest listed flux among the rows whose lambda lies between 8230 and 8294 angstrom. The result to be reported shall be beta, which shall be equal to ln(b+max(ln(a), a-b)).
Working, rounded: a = 1.70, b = 0.6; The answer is 0.53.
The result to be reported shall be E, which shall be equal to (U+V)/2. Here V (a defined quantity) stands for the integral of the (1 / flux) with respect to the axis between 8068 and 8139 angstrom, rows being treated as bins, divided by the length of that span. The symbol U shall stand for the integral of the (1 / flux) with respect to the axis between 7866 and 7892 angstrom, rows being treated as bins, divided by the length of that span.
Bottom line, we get 0.0761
